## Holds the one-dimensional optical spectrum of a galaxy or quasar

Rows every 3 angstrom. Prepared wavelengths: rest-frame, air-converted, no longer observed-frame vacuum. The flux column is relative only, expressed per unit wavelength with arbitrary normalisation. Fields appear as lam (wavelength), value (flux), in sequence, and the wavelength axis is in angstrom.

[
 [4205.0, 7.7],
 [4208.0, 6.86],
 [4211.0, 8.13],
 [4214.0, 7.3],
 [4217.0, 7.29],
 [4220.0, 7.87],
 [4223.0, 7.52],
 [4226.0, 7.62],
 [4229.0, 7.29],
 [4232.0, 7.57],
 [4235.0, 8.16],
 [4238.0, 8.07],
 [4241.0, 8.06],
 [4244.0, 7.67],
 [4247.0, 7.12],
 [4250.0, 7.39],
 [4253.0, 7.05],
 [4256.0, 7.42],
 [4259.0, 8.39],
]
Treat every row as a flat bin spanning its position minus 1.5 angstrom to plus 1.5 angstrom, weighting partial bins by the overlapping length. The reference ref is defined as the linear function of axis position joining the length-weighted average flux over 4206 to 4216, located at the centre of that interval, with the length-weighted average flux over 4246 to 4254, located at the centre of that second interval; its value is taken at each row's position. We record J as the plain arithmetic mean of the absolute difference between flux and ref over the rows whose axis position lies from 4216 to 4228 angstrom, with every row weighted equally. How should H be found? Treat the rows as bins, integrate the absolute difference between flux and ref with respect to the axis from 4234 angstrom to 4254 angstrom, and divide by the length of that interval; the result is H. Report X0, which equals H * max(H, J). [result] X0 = 0.22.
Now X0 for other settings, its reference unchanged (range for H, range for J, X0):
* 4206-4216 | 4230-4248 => 0.24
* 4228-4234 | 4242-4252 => 0.05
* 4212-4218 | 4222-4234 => 0.03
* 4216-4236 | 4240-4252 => 0.12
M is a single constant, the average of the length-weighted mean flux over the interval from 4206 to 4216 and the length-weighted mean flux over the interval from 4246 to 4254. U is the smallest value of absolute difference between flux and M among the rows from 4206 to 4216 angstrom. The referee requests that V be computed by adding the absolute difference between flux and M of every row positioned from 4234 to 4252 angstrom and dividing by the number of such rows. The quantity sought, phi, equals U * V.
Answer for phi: 0.009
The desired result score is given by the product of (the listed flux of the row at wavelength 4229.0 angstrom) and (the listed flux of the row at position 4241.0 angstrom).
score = 59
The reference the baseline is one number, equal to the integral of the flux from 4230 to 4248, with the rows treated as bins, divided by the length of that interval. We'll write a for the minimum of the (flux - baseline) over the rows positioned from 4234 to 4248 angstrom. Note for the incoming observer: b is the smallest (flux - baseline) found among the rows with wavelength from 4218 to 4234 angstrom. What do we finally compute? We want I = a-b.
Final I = -0.2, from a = -0.66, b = -0.49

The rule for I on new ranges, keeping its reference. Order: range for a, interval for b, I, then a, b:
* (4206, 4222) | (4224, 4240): -0.4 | -0.92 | -0.49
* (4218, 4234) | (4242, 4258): 0.2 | -0.49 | -0.73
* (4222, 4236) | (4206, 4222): 0.4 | -0.49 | -0.92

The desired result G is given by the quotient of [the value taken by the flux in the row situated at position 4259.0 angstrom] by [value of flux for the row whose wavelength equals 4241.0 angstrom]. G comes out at 1.04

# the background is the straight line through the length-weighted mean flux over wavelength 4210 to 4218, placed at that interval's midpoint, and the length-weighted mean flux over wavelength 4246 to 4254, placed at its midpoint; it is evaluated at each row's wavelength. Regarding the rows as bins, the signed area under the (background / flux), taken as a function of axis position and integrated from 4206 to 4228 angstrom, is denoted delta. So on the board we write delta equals 22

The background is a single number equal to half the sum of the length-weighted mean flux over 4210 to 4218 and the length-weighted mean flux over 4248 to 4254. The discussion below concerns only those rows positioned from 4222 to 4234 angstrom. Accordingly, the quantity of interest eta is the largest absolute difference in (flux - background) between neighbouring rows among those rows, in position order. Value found 0.33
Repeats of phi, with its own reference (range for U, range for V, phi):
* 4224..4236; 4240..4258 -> 0.008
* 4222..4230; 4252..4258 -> 0.005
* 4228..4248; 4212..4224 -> 0.006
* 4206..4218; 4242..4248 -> 0.005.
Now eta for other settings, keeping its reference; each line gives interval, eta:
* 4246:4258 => 0.37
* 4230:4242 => 0.59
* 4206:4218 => 1.27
